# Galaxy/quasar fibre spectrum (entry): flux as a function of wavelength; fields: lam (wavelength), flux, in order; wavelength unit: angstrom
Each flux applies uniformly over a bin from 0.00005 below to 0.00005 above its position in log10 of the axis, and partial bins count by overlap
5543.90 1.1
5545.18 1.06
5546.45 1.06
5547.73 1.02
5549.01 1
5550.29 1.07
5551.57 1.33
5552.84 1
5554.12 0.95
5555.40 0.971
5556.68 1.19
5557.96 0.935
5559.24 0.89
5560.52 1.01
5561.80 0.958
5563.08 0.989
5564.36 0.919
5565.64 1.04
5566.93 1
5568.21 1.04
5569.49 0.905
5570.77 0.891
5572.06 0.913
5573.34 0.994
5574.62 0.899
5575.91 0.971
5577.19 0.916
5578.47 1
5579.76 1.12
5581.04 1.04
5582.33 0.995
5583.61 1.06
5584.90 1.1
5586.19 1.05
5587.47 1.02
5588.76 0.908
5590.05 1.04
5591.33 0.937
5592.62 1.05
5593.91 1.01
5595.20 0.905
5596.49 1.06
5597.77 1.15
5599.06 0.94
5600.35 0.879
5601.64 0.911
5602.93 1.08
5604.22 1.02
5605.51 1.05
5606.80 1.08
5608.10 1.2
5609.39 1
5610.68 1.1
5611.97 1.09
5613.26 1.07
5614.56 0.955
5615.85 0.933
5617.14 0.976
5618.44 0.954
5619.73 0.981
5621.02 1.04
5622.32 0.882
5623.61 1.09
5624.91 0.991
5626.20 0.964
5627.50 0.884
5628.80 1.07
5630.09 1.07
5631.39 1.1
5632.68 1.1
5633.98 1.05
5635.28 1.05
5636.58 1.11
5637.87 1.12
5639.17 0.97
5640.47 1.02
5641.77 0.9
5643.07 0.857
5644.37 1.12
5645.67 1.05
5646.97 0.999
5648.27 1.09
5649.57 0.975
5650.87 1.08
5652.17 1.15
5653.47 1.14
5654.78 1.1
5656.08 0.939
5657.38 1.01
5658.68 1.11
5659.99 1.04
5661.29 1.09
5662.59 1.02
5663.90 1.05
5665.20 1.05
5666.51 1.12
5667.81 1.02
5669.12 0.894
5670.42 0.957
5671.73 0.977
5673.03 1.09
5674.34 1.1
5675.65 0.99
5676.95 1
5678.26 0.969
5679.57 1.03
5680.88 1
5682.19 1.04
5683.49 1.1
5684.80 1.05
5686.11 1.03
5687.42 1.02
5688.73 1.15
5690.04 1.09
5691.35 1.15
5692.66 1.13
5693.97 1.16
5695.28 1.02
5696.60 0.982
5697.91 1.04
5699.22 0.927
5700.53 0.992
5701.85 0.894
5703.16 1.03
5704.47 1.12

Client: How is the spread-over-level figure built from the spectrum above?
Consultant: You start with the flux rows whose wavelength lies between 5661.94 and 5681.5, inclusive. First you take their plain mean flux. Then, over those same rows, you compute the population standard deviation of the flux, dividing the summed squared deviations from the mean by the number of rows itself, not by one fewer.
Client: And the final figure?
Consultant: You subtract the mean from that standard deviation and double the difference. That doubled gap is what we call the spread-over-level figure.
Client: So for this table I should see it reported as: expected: -1.92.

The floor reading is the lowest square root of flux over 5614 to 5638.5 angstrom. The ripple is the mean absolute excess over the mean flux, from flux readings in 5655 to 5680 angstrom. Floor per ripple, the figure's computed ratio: 19.2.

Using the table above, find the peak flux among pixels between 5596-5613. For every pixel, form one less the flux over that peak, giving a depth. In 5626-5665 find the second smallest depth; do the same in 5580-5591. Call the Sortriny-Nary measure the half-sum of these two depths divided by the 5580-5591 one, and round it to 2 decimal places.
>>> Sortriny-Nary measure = 0.71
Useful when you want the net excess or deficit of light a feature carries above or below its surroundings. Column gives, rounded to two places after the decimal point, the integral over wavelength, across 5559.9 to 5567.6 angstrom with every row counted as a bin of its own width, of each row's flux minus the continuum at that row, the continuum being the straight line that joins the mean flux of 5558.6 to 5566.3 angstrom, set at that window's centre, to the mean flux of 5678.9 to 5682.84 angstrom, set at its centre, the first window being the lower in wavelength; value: 0.14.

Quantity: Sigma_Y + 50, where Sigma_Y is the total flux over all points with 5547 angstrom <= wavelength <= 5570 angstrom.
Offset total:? 68.2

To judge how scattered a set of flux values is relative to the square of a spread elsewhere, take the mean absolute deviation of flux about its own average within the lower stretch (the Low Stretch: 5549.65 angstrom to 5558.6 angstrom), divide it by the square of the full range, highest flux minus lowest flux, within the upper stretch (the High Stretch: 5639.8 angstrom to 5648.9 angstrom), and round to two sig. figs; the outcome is 1.6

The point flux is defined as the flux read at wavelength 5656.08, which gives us 0.939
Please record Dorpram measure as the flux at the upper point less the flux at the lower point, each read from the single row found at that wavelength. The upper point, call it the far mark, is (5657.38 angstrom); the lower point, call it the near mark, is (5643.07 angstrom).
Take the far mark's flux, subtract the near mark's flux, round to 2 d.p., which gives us 0.15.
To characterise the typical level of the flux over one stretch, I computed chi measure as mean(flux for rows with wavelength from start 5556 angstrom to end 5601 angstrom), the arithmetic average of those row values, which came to 0.99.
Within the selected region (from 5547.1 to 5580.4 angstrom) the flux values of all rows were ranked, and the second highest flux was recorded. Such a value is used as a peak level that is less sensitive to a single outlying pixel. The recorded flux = 1.19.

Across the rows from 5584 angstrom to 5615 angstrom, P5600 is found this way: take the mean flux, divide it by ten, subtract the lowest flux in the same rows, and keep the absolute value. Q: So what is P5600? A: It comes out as 0.776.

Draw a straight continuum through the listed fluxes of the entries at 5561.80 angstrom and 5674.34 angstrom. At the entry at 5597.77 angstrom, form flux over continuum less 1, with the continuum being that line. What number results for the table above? 0.15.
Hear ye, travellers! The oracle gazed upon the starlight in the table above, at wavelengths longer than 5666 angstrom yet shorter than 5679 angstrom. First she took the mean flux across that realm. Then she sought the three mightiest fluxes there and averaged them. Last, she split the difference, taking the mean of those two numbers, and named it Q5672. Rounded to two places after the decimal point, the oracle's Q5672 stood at 1.06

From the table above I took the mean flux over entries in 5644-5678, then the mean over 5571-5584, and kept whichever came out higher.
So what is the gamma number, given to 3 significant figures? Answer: 1.04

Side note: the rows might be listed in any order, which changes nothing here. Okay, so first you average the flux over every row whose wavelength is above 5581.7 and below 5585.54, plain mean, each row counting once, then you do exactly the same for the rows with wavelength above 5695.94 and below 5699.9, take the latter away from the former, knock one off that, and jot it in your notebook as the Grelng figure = -0.93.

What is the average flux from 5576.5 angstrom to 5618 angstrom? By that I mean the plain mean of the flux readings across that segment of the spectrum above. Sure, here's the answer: 1.02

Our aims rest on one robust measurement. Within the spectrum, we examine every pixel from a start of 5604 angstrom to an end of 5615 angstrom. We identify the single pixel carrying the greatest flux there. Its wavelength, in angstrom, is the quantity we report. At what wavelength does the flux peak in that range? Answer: 5608.10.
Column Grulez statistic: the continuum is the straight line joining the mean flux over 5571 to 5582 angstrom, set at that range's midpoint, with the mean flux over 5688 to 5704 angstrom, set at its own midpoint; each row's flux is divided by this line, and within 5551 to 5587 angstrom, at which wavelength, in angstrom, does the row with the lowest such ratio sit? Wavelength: 5570.77 angstrom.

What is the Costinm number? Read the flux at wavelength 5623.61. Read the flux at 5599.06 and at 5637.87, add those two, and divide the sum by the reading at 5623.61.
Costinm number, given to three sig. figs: 1.89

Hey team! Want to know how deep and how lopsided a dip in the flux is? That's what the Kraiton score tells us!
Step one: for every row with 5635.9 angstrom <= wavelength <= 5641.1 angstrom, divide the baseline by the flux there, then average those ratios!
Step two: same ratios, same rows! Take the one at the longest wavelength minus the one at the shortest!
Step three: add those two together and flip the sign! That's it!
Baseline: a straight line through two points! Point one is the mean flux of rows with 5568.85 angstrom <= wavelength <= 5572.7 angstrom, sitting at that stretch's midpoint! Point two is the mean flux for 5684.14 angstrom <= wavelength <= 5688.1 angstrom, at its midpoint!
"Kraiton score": -1.01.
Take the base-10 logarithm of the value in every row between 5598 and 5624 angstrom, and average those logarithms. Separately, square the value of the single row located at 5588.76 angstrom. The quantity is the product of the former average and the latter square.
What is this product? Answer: 0.003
